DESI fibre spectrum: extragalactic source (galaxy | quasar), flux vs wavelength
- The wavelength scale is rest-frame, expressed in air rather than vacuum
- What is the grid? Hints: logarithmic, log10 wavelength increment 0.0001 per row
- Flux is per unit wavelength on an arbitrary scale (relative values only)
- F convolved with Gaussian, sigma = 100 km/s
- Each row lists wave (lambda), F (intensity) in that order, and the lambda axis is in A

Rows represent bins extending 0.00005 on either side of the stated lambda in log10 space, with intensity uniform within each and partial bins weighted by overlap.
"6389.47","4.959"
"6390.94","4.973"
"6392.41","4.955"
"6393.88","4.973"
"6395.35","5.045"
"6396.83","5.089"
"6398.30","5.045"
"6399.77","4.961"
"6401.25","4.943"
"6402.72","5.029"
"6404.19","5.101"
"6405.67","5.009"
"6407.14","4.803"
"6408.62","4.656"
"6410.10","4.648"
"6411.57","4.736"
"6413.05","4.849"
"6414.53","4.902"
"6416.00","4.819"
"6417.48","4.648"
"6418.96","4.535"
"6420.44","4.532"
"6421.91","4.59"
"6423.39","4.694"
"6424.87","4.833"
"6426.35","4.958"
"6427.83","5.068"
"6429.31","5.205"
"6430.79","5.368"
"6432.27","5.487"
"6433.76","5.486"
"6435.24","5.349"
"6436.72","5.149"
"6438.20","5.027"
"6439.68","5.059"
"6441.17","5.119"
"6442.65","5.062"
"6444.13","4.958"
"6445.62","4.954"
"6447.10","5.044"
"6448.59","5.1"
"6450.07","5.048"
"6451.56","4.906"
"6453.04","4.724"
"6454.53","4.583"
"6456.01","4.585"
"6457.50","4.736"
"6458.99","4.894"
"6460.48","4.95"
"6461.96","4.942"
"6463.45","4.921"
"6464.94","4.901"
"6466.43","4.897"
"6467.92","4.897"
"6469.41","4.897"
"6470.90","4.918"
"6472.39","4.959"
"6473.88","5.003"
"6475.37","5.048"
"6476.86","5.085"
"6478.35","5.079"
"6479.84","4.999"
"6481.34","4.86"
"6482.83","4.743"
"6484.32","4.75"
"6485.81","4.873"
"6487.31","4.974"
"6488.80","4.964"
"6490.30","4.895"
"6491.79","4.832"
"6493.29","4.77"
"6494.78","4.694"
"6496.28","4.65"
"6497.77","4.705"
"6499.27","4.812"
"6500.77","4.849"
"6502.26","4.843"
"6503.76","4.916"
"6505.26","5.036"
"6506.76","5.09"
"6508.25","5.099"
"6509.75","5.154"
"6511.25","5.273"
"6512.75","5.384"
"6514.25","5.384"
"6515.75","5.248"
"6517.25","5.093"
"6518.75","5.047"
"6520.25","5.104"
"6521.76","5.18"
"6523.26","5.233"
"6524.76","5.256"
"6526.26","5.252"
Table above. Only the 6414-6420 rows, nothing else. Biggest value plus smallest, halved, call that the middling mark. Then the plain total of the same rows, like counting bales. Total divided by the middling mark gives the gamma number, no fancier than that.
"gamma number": 4.01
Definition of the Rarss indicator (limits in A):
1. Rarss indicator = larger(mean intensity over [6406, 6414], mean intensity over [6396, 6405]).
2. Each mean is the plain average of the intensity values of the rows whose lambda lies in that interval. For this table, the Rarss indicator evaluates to 5.03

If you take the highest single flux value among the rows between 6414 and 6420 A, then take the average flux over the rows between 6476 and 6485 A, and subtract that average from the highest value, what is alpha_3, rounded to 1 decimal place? 0.0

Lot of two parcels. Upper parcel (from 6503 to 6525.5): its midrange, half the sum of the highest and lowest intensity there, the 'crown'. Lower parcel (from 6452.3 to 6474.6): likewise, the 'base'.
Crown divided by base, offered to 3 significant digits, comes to 1.07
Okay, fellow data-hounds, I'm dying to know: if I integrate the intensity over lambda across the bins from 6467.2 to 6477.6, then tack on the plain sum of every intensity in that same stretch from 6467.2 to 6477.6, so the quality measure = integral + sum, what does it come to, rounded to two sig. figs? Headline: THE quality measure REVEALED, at 87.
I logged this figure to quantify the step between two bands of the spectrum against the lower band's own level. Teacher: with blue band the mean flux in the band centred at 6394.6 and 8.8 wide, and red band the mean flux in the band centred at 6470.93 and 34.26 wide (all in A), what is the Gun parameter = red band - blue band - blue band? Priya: -5.14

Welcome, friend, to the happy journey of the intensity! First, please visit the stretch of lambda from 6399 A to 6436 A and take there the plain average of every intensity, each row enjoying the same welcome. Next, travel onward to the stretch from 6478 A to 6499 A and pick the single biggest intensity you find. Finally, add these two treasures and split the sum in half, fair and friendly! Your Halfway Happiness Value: 5.00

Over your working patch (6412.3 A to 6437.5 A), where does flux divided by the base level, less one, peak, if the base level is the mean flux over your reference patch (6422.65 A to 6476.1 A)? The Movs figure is 6432.27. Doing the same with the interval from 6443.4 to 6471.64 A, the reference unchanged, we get 6448.59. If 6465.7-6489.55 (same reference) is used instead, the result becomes 6476.86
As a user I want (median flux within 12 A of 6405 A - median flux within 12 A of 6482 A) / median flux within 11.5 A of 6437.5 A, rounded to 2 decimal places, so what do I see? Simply 0.00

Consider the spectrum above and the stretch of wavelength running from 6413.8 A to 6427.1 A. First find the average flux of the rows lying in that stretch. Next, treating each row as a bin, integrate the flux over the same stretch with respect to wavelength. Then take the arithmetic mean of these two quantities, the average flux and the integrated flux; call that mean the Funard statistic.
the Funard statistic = 33.8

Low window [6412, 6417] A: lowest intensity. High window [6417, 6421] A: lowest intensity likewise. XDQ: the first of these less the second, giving 0.29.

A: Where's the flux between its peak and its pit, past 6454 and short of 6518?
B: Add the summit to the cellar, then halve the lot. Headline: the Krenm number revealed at 4.98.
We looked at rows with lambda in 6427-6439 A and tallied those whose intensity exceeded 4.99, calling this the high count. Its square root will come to 2.8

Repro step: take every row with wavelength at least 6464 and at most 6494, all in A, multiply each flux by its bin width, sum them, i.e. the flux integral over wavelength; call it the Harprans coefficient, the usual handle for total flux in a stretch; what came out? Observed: 147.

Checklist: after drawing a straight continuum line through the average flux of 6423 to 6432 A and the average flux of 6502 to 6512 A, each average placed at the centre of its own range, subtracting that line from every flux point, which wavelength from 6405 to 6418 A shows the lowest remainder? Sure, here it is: 6417.48 A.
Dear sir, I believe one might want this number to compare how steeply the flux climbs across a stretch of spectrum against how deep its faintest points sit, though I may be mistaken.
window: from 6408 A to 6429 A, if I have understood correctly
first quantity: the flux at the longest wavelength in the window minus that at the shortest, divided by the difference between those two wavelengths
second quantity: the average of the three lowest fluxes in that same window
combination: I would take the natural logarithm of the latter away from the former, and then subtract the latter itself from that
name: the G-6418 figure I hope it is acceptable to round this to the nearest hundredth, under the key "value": -6.05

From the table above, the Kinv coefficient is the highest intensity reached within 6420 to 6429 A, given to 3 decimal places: 5.068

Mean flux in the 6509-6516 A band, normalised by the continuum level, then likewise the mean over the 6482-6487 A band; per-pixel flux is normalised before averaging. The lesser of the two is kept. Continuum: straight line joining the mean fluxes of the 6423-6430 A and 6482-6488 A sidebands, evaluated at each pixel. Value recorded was 0.99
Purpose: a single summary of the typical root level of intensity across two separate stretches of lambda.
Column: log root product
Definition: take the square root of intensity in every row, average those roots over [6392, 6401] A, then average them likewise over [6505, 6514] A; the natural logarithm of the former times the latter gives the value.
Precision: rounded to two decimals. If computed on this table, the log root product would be 1.63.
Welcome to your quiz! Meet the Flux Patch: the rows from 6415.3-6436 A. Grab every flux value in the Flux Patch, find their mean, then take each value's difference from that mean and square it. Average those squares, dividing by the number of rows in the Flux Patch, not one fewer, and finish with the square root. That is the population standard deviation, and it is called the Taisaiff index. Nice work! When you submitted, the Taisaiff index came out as 0.34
